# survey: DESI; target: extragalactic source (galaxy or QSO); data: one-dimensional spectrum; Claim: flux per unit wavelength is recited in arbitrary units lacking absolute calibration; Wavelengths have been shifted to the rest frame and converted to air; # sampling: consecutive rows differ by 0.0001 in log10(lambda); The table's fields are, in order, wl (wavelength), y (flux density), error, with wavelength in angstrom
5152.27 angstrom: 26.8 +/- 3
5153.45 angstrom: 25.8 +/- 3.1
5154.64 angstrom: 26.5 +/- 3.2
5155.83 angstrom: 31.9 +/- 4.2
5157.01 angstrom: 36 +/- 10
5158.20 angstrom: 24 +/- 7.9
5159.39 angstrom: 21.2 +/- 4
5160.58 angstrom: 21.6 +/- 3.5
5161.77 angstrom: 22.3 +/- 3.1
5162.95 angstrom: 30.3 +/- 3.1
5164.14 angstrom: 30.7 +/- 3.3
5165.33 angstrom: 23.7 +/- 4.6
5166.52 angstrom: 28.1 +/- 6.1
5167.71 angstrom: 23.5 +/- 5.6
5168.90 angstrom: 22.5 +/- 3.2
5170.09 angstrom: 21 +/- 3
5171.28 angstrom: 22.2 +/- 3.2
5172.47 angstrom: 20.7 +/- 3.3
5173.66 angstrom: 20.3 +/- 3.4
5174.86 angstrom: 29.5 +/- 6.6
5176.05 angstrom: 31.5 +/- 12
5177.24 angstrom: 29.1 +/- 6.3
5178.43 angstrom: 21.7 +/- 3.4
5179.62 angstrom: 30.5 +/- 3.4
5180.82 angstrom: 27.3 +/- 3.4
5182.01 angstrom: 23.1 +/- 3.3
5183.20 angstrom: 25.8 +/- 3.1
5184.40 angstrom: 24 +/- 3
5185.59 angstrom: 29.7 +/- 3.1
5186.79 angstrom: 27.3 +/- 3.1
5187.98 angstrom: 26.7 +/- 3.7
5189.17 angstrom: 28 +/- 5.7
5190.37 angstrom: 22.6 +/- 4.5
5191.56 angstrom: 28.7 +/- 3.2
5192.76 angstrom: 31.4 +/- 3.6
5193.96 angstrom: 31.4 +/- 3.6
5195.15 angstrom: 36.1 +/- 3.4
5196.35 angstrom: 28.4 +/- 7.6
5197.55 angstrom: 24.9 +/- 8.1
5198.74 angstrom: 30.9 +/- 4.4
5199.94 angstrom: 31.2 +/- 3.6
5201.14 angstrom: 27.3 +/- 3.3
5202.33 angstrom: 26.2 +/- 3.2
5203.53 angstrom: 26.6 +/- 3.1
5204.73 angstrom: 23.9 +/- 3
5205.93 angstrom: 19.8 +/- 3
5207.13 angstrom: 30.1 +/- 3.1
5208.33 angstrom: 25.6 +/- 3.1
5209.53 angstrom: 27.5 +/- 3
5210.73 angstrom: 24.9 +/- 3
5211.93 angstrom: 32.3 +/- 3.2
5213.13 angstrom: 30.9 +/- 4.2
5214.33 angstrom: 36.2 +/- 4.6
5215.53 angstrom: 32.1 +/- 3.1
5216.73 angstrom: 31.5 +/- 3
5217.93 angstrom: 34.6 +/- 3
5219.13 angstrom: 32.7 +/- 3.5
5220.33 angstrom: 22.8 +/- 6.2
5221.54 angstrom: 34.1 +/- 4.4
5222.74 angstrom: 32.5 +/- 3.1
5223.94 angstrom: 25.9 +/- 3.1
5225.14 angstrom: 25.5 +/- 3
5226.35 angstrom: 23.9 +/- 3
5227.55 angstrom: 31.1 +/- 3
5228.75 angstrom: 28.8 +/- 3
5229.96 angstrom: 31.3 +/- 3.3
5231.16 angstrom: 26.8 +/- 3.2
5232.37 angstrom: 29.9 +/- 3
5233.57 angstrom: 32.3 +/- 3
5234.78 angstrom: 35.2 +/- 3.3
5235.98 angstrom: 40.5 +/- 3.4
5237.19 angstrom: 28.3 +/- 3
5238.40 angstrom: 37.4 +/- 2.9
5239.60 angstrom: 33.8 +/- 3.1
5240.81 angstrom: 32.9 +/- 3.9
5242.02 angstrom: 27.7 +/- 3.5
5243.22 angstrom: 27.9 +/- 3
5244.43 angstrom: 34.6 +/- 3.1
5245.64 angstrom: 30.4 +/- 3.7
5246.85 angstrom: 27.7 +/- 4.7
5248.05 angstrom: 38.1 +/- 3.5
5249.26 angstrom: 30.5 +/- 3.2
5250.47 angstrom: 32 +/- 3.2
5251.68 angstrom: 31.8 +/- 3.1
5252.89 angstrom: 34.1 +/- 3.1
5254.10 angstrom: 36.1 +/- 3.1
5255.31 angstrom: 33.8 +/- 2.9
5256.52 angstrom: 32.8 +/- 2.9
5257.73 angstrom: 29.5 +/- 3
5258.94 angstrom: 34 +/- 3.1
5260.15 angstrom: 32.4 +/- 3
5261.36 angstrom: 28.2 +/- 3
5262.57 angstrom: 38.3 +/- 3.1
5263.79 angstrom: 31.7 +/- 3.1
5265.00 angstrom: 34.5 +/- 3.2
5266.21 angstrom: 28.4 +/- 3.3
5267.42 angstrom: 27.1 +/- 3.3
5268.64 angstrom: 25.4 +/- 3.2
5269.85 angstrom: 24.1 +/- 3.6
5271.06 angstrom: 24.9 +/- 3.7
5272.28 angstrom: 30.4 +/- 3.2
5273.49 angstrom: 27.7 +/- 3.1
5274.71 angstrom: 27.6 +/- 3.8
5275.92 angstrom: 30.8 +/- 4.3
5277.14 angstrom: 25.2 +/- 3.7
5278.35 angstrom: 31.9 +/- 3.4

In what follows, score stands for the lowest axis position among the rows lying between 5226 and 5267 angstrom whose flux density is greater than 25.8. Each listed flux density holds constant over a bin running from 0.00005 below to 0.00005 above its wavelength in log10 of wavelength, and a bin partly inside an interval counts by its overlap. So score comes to 5227.55 angstrom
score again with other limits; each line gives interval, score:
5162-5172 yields 5162.95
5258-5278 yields 5258.94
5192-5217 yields 5192.76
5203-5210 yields 5203.53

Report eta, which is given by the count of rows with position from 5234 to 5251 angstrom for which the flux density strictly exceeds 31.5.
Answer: 8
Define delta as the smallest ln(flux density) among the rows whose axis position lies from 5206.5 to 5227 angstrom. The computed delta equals 3.13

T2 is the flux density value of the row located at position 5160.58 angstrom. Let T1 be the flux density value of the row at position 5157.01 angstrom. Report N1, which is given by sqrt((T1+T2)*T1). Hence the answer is 46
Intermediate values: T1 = 36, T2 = 21.6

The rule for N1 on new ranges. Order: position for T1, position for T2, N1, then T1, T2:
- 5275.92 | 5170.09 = 40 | 30.8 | 21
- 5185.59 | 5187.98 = 41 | 29.7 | 26.7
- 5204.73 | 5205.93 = 32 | 23.9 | 19.8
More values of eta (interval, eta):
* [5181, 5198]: 1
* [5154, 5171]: 2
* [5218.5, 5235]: 5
